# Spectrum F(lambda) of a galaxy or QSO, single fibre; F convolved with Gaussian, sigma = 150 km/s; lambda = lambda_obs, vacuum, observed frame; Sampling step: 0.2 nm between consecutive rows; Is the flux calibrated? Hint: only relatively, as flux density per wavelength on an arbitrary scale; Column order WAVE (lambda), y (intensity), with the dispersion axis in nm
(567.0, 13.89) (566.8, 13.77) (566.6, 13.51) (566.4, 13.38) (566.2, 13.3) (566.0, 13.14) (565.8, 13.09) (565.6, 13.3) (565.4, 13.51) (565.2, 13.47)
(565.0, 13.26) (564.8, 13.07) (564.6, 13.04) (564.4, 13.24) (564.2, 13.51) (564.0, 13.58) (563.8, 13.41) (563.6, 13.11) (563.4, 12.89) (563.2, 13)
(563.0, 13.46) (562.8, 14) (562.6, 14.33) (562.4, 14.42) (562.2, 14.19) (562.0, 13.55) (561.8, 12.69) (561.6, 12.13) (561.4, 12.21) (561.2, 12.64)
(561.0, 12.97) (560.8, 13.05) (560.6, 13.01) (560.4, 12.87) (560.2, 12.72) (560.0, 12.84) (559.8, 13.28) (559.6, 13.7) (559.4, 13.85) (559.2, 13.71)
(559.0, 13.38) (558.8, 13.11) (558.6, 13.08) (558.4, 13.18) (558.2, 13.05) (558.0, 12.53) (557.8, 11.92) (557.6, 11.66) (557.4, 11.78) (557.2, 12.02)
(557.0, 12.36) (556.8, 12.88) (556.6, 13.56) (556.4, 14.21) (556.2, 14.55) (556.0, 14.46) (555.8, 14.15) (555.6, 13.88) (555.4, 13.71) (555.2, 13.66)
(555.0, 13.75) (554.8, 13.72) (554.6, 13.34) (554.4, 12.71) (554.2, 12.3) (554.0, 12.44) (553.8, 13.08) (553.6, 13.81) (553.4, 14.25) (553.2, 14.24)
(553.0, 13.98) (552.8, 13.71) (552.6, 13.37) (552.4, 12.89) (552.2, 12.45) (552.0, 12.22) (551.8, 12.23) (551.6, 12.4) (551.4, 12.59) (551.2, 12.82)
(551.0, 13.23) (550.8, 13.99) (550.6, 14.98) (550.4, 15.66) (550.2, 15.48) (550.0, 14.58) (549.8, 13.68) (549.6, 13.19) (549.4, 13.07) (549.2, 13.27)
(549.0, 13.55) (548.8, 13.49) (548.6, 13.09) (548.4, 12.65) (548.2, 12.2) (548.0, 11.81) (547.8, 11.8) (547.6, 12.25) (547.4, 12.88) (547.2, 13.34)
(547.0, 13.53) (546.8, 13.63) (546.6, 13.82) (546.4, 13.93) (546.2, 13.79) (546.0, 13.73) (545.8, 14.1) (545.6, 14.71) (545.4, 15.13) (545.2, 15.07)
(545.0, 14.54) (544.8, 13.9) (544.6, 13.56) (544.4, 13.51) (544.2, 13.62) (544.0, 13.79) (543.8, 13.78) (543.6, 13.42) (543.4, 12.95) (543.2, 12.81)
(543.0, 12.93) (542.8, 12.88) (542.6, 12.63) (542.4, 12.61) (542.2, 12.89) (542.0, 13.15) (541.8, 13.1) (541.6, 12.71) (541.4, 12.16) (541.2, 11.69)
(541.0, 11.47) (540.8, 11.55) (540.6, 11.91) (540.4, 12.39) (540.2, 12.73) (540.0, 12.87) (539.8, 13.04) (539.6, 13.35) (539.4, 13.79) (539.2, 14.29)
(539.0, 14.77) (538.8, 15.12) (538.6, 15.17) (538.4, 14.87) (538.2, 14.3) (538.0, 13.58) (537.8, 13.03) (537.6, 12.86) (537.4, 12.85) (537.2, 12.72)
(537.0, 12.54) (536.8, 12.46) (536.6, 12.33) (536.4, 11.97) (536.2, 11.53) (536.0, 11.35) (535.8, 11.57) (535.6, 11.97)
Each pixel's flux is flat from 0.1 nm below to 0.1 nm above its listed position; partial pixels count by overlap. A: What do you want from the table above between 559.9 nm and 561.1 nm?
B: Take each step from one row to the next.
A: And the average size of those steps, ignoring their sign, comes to 0.11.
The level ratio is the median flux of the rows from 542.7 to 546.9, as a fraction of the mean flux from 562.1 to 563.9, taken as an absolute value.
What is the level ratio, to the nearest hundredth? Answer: 1.01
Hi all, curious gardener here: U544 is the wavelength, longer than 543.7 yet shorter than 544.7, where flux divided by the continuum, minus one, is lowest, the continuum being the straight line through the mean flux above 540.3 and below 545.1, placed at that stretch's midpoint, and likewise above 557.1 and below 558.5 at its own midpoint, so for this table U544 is 544.4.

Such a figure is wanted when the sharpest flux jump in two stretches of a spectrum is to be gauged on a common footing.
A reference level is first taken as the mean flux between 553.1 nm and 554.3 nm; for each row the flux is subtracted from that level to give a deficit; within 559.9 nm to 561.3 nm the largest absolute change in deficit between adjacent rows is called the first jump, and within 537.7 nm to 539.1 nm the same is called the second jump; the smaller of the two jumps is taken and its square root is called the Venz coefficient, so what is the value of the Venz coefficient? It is 0.57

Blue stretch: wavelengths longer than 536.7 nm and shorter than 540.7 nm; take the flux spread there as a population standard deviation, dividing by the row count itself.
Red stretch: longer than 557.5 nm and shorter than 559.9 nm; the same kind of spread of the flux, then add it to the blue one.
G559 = 1.6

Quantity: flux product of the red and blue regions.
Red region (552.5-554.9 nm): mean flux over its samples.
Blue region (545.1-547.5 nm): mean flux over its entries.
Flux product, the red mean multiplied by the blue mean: 187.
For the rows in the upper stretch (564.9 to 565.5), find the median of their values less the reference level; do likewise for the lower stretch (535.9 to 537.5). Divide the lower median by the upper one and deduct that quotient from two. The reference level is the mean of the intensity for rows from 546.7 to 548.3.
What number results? 2.4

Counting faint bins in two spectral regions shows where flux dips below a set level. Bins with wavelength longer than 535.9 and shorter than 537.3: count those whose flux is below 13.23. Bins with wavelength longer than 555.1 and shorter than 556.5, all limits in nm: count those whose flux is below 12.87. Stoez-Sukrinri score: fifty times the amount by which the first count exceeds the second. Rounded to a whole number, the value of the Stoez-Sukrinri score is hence 350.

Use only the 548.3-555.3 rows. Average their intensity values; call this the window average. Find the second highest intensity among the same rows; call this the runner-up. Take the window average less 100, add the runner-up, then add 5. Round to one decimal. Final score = -66.1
